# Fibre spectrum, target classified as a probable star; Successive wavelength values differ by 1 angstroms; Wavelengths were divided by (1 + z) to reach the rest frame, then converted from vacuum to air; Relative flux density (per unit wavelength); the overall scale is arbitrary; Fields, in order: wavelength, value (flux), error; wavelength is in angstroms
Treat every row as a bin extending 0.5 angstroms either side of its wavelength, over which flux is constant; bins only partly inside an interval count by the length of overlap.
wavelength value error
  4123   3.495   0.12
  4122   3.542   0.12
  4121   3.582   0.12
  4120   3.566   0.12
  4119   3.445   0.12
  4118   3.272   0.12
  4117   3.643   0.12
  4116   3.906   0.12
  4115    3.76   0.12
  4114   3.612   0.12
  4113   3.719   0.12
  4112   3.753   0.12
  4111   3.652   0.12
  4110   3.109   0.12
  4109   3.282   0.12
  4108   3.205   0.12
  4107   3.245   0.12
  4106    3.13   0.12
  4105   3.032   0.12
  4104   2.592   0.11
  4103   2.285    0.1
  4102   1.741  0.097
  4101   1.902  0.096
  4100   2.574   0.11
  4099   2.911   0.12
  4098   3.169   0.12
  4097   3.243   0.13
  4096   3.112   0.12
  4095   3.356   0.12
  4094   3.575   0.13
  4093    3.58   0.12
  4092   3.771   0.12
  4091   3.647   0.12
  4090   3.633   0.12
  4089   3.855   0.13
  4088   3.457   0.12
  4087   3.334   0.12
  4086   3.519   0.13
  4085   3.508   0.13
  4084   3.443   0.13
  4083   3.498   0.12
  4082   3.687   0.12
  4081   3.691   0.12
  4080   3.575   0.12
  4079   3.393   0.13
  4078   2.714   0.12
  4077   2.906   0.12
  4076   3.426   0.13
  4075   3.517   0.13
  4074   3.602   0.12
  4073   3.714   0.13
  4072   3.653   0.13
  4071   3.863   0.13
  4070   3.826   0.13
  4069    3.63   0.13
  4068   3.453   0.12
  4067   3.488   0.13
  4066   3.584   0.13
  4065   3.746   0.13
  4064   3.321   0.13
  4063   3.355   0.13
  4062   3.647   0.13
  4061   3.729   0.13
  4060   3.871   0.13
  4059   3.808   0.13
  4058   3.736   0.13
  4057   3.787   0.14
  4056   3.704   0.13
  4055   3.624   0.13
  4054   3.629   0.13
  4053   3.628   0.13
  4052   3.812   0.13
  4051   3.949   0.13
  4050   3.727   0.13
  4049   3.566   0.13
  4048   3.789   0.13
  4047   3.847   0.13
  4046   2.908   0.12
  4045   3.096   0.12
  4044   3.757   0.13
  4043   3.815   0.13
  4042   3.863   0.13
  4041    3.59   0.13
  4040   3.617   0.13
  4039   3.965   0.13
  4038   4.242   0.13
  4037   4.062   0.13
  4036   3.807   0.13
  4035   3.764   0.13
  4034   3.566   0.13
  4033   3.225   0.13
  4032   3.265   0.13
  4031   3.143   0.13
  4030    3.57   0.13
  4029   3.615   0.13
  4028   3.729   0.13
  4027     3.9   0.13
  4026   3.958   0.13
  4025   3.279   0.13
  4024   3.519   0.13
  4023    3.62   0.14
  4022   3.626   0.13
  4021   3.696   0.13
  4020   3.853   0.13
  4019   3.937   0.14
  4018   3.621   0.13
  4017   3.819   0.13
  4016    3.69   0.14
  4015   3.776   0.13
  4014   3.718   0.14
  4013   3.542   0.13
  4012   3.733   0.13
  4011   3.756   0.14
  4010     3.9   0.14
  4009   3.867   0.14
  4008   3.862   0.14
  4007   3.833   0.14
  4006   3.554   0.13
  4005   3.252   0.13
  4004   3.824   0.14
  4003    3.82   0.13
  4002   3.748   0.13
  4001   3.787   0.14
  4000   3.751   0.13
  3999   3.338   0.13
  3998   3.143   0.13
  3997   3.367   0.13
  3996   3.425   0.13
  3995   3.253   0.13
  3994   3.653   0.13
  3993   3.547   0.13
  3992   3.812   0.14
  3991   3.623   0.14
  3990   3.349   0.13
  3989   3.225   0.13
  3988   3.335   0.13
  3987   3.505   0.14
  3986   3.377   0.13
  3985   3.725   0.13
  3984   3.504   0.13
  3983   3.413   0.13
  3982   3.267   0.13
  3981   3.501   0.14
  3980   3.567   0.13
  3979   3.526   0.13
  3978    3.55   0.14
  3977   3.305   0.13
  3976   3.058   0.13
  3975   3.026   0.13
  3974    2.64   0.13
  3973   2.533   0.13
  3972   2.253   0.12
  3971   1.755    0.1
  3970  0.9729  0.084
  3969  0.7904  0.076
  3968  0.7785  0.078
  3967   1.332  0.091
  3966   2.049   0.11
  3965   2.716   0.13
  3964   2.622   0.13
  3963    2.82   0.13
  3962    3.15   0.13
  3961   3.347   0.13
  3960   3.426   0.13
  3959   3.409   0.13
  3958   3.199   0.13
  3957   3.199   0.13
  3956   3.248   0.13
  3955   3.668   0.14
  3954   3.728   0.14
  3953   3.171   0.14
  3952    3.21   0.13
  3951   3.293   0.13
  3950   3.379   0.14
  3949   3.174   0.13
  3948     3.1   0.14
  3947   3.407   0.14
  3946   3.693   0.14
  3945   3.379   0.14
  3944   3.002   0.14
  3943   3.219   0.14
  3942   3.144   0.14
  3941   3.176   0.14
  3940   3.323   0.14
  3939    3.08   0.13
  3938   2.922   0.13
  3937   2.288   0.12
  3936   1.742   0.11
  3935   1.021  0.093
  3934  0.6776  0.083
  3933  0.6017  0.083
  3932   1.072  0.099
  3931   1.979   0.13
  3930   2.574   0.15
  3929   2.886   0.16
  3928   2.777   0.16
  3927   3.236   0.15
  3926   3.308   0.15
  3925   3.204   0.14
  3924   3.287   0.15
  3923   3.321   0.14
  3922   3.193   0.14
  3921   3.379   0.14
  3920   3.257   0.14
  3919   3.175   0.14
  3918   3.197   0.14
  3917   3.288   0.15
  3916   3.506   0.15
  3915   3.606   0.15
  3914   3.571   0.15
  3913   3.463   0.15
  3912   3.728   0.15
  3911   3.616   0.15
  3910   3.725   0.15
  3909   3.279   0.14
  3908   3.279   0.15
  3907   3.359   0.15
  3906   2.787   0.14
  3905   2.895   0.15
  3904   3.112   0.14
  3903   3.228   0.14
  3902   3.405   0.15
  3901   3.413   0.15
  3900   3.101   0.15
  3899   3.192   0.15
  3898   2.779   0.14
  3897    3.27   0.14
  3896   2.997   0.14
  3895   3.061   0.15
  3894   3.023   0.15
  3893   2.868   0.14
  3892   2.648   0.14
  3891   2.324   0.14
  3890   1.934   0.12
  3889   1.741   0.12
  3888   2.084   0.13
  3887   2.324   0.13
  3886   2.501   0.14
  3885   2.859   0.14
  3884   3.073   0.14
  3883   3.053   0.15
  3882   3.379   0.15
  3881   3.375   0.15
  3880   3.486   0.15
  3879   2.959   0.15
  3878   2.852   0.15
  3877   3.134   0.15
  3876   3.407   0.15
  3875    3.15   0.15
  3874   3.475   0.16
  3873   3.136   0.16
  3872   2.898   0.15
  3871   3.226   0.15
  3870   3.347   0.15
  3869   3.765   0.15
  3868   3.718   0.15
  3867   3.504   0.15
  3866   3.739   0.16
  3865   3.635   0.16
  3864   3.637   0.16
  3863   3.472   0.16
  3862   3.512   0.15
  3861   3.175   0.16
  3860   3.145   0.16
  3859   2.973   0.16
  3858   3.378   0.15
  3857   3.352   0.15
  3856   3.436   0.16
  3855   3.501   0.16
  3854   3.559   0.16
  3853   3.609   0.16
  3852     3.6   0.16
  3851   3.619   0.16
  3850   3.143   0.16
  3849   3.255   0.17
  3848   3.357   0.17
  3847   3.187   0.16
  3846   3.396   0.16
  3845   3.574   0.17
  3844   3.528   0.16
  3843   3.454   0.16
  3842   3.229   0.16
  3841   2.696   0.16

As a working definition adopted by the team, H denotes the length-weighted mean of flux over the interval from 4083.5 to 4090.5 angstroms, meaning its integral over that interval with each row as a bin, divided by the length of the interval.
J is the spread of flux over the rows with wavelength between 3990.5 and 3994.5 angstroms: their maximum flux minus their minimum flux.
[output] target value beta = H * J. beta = 0.9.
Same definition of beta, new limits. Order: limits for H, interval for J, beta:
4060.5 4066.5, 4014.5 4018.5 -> 0.7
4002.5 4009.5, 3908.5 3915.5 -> 1.7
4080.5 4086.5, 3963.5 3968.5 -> 6.9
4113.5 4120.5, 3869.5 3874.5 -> 2.1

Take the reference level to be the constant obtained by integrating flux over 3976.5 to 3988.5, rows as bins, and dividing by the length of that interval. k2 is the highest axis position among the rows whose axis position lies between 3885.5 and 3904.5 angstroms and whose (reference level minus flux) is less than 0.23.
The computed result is 3902 angstroms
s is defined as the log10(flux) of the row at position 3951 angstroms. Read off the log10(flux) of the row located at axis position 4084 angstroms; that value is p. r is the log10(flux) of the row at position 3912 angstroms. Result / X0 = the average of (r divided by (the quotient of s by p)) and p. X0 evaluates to 0.565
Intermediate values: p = 0.54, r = 0.571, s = 0.52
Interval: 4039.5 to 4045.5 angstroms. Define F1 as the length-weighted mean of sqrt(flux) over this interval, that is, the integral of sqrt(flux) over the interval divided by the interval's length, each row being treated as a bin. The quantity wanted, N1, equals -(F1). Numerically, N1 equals -1.90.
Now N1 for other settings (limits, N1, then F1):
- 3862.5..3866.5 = -1.90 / 1.90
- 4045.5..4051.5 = -1.90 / 1.90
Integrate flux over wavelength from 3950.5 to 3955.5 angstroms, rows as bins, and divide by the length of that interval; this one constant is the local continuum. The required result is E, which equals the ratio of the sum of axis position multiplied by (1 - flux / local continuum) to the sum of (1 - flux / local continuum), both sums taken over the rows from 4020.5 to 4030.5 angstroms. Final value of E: 4025.7 angstroms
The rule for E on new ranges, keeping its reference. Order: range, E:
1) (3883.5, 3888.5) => 3886.6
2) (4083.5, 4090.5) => 4088.4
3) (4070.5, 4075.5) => 4072.4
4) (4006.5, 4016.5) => 4011.0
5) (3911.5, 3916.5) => 3913.6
